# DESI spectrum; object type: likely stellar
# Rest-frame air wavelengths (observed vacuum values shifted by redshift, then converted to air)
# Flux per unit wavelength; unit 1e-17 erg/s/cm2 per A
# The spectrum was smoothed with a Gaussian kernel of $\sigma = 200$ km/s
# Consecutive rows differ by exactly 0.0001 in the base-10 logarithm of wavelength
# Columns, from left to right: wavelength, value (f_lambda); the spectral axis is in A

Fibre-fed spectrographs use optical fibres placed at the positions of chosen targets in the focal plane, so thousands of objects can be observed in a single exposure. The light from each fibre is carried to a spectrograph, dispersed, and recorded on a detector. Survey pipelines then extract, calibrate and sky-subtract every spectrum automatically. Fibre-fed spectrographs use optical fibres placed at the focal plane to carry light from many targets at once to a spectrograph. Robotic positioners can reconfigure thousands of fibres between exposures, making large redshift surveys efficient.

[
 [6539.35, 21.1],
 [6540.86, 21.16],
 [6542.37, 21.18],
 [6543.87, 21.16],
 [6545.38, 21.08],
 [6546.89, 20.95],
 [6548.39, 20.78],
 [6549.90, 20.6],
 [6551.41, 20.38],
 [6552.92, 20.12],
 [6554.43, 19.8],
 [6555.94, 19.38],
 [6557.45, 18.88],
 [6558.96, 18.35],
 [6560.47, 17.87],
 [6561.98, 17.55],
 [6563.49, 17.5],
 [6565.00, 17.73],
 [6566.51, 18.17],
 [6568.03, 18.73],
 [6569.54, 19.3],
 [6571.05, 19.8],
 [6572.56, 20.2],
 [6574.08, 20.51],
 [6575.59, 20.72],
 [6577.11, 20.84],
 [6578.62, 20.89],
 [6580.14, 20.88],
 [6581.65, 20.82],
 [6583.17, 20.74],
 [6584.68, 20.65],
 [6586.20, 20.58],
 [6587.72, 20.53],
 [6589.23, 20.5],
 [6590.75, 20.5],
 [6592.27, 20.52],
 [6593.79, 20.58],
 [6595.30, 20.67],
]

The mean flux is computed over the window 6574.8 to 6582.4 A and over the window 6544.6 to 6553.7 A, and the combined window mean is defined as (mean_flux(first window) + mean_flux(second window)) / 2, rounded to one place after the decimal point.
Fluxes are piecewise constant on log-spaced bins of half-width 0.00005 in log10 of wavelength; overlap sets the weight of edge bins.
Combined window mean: 20.7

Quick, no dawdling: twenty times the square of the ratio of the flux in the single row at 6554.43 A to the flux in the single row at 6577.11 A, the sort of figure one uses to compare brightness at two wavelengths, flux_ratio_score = 18.1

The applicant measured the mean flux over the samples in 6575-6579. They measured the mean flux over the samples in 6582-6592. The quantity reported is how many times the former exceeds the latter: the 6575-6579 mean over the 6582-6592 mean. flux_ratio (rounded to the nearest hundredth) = 1.01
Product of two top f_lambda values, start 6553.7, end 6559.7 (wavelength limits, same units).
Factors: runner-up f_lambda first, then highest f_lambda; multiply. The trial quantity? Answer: 384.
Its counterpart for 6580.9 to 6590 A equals 432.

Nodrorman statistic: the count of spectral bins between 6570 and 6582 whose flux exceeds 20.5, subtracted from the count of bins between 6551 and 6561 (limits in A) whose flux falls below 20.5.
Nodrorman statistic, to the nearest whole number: 1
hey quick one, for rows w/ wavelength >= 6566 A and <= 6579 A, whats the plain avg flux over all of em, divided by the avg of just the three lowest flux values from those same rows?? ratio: 1.06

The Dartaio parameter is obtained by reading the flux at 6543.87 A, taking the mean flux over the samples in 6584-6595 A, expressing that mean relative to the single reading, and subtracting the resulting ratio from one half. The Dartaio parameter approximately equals -0.47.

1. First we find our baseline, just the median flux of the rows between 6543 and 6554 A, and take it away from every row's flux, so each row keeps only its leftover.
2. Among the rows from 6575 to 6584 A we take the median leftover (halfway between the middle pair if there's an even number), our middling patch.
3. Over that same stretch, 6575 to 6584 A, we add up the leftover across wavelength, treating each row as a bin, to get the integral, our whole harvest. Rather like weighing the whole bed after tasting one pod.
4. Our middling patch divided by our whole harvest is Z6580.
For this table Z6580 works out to 0.157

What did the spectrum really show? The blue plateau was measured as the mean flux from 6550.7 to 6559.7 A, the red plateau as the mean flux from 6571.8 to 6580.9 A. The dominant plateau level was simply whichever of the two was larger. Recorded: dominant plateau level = 20.7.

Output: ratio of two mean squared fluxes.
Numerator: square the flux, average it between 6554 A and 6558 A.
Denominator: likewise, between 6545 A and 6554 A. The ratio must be 0.88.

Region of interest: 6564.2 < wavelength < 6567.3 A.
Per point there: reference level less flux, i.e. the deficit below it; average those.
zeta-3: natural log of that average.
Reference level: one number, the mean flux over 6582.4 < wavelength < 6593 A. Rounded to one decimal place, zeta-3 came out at 1.0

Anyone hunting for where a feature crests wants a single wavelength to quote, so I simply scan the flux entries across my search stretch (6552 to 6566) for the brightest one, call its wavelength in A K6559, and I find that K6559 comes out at 6552.92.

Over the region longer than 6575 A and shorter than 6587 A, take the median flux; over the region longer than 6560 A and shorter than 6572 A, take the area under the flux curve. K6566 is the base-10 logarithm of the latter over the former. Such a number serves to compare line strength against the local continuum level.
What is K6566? 1.03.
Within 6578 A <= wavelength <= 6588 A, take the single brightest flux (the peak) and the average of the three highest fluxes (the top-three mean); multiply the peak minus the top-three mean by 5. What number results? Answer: 0.1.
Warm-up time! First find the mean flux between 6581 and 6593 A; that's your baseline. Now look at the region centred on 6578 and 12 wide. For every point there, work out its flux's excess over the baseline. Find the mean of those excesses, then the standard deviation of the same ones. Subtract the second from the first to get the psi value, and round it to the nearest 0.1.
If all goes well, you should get -0.1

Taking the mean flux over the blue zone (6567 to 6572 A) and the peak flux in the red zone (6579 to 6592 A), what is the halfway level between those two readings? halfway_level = 20.1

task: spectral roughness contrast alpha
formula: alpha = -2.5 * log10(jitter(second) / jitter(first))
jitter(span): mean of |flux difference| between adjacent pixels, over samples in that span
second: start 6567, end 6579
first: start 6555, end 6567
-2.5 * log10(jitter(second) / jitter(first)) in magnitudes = 0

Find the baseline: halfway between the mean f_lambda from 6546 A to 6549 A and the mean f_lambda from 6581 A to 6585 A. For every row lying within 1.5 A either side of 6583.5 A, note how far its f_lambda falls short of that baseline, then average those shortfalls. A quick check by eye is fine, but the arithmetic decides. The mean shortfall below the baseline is 0.11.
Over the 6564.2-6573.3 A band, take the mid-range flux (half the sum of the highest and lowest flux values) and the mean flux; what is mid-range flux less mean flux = -0.02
